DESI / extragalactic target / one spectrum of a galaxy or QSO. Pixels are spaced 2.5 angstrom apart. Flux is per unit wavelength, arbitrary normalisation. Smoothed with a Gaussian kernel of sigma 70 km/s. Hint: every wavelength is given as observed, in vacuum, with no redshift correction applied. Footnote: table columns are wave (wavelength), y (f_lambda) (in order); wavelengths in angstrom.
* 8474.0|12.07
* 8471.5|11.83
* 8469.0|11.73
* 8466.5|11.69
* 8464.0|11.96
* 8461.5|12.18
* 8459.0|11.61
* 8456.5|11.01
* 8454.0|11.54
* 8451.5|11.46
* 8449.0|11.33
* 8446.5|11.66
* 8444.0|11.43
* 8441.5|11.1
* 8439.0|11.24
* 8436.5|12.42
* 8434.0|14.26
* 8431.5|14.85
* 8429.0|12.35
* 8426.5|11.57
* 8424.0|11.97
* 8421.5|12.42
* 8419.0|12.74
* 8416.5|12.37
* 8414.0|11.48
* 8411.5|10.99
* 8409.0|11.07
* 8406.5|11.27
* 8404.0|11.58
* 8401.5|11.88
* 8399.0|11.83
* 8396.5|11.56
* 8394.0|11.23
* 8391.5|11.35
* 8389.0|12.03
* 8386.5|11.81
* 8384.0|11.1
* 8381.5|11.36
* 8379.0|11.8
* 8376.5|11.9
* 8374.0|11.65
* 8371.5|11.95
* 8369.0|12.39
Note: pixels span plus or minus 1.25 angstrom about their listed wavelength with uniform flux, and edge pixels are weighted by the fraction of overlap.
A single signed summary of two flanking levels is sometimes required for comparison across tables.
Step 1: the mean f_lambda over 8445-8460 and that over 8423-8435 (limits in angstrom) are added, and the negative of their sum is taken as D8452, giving -24.4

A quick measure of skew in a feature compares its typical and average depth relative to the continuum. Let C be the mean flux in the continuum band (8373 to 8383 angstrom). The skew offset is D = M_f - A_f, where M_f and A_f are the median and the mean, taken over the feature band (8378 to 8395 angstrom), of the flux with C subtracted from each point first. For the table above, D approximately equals -0.17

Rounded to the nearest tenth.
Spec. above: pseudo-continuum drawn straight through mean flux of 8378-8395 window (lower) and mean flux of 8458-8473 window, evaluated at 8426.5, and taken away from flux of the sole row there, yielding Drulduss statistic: -0.1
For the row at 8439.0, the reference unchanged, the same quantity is -0.5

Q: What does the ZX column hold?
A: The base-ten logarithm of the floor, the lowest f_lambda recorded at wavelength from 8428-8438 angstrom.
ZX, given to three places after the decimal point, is 1.092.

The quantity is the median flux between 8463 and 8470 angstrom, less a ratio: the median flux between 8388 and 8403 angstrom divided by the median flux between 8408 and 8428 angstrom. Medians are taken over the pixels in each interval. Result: 10.7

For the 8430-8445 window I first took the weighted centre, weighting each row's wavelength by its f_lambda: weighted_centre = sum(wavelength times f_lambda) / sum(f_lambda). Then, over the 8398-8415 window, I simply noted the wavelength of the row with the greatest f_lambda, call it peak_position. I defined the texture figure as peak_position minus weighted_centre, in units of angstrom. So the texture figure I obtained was -35.8 angstrom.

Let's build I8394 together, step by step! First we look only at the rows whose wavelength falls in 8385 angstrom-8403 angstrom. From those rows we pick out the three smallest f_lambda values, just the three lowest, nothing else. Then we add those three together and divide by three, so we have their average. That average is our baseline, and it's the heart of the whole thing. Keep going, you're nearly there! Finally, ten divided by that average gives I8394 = 0.879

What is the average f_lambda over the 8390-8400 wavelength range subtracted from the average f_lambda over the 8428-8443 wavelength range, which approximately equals 1.2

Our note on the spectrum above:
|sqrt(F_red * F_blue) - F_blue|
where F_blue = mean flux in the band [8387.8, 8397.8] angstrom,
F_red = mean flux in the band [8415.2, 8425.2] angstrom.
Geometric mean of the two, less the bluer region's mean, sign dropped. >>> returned 0.41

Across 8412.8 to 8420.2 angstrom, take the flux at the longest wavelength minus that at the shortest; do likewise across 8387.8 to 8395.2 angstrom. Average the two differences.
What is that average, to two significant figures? 0.23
